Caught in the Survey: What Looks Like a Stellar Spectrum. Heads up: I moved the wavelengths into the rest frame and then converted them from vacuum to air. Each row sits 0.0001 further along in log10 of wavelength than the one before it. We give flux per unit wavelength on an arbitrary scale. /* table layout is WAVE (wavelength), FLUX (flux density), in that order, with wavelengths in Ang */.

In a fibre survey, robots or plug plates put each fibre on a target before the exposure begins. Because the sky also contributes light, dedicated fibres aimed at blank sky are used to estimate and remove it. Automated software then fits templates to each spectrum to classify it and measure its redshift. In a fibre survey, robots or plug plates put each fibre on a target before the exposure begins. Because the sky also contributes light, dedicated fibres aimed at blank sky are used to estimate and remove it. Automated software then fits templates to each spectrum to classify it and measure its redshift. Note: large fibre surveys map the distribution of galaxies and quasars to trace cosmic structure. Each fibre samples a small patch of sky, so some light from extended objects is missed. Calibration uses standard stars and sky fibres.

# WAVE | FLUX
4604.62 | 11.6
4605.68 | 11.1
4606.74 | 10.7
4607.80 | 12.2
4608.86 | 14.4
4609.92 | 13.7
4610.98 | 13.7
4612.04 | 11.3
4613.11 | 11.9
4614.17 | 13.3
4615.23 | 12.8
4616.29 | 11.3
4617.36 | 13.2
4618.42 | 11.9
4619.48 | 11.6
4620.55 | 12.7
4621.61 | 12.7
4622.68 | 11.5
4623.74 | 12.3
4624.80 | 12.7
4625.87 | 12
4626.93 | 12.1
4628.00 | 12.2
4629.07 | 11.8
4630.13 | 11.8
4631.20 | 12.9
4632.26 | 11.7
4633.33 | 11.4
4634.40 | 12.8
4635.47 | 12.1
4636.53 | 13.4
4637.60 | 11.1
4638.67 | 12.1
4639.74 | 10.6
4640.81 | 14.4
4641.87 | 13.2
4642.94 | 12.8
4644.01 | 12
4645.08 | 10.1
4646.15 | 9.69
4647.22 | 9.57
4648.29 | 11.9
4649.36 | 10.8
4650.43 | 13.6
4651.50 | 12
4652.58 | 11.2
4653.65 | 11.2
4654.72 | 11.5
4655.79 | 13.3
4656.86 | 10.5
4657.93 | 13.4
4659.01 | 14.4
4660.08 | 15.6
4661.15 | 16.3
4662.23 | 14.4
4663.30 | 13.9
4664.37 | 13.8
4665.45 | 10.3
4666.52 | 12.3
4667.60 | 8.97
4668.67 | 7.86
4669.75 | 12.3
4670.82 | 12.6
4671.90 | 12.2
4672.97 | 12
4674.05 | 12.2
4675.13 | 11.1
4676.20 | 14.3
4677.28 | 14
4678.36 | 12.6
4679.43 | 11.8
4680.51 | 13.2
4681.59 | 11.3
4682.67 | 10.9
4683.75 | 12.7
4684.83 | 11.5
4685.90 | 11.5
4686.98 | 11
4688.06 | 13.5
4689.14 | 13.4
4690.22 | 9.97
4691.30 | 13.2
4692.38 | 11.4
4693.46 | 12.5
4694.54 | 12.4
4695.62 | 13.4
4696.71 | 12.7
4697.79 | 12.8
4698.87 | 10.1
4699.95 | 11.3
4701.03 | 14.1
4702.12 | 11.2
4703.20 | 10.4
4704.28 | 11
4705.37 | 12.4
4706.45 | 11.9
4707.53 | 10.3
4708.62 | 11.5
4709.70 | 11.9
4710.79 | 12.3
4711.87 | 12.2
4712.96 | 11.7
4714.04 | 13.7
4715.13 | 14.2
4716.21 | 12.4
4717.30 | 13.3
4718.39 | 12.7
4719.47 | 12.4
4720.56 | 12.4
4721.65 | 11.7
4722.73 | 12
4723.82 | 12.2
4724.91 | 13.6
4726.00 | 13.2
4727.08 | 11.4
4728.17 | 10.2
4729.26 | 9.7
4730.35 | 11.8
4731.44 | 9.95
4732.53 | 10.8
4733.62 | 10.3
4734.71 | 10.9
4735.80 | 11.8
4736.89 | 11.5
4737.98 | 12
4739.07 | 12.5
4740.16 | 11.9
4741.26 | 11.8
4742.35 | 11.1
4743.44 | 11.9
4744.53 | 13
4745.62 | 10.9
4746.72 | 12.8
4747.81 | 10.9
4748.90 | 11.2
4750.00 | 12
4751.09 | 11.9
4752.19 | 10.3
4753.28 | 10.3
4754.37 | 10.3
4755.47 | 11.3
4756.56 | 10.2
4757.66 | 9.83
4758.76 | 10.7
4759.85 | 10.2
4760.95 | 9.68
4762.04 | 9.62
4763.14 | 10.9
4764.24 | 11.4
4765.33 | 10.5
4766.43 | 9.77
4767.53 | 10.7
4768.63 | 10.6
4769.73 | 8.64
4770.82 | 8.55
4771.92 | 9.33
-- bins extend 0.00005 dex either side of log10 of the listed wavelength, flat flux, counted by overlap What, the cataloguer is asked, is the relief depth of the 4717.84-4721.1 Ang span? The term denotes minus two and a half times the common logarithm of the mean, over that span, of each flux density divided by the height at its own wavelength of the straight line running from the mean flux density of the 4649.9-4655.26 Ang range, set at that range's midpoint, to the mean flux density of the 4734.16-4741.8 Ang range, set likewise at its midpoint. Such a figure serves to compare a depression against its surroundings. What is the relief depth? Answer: -0.063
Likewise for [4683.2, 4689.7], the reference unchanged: -0.038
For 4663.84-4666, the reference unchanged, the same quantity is -0.015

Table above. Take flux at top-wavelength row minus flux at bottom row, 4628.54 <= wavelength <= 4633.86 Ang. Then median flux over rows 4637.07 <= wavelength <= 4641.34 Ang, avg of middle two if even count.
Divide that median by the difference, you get -29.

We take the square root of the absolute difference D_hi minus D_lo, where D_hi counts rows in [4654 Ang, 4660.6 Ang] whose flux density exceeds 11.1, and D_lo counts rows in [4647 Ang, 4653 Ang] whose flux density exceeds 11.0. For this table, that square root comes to 1.0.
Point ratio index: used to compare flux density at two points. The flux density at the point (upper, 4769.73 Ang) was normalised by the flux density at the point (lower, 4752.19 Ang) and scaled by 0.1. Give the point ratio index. 0.084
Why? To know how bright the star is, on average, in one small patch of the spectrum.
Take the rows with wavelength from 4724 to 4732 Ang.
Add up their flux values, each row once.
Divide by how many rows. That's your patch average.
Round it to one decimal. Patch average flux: 11.4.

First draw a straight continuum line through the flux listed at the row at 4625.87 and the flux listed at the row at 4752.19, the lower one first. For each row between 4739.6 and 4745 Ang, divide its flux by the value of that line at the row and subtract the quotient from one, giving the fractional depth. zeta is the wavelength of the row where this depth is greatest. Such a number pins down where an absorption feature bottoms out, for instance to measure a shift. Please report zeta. 4742.35 Ang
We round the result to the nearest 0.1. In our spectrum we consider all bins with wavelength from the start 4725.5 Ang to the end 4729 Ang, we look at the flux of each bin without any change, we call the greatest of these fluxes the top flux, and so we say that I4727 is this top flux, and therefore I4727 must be 13.2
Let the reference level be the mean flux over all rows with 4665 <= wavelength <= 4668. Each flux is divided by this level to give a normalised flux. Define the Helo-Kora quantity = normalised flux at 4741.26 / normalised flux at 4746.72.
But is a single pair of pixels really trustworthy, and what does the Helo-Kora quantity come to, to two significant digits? 0.92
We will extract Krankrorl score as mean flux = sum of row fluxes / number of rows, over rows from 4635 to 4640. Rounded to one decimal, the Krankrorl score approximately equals 11.9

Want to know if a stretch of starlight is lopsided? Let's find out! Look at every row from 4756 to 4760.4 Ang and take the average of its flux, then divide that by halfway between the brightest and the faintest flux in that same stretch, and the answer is 0.997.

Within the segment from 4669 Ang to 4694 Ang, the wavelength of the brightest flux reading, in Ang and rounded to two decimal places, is 4676.20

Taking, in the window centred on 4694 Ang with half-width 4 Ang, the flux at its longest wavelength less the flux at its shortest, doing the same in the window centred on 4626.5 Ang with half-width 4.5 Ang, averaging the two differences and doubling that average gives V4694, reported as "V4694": 3.1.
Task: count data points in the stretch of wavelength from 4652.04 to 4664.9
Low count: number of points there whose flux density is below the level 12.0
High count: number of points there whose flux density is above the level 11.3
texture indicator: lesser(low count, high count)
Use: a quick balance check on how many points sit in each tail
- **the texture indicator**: 4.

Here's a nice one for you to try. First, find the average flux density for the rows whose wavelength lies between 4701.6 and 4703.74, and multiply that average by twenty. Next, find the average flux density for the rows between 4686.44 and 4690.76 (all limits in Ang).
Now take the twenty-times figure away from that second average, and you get -204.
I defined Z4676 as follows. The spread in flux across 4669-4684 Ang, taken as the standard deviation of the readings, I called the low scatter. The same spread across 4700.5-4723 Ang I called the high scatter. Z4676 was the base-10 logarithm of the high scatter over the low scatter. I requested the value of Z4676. 0.03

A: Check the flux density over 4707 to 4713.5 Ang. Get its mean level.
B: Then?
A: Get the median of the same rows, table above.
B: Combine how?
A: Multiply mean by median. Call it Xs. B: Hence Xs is 137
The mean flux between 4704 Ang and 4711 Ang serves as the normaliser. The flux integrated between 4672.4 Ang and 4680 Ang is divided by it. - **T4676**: 8.2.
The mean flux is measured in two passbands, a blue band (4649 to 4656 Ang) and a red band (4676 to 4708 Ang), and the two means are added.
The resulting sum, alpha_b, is 24.0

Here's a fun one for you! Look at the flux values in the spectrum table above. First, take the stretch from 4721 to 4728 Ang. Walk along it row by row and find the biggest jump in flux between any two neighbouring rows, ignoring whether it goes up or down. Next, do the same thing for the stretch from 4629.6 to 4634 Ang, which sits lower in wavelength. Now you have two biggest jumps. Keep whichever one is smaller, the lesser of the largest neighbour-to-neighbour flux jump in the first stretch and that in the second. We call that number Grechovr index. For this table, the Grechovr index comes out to 1.2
